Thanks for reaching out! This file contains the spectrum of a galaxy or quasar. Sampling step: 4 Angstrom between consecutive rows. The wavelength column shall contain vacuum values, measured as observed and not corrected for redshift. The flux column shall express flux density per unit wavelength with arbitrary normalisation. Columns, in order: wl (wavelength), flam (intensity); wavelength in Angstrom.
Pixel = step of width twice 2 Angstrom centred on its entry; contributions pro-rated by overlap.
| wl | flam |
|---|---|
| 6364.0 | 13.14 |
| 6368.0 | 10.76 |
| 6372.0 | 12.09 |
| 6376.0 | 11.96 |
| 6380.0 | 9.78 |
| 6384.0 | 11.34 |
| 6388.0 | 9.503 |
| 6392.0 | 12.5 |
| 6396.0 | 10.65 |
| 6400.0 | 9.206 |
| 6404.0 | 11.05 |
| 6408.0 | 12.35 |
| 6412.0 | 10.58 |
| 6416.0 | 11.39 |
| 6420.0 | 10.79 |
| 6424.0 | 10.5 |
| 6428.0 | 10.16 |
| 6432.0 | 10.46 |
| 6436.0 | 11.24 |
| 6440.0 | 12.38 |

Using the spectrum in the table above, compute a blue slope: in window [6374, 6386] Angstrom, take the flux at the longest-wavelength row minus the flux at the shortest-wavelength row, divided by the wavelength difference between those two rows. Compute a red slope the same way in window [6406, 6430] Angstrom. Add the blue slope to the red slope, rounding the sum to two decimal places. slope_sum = -0.19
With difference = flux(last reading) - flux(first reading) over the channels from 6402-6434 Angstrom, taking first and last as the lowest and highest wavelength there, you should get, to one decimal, -0.6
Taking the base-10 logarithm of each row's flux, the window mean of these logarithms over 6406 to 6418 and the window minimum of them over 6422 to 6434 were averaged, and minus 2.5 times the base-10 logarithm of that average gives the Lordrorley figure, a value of -0.034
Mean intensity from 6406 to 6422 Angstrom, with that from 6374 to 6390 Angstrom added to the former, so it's 21.9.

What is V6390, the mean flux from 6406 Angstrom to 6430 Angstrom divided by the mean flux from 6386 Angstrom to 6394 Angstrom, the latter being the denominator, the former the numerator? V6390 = 1.00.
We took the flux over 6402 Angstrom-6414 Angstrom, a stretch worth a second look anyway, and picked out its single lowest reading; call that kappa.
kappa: 10.58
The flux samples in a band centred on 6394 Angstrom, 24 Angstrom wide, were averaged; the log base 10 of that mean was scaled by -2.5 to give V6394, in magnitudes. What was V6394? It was -2.57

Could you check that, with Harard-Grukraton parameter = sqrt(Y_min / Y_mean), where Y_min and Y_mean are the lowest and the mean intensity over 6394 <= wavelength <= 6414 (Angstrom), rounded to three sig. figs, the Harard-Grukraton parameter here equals 0.925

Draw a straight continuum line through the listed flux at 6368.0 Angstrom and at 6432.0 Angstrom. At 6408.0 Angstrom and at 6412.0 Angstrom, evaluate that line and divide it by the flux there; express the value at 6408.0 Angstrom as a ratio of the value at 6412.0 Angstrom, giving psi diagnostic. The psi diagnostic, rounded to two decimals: 0.86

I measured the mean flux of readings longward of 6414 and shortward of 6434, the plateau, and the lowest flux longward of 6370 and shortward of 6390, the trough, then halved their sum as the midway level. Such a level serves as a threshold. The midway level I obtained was 10.1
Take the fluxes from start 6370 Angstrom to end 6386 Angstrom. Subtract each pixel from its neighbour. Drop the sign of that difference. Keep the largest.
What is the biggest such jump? 2.2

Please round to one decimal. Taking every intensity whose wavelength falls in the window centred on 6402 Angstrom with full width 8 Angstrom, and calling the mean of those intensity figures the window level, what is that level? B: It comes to 10.1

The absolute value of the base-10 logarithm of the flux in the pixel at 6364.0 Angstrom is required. 1.12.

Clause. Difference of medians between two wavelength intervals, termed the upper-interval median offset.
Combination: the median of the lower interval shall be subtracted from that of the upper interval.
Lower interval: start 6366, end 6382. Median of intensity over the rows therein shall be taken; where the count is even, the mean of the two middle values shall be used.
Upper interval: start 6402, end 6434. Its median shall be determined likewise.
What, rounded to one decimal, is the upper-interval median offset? -0.7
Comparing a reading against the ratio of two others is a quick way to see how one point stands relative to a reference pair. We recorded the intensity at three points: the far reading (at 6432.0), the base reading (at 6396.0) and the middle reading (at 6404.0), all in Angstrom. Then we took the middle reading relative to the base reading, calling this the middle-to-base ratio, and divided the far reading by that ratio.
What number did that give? 10.1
